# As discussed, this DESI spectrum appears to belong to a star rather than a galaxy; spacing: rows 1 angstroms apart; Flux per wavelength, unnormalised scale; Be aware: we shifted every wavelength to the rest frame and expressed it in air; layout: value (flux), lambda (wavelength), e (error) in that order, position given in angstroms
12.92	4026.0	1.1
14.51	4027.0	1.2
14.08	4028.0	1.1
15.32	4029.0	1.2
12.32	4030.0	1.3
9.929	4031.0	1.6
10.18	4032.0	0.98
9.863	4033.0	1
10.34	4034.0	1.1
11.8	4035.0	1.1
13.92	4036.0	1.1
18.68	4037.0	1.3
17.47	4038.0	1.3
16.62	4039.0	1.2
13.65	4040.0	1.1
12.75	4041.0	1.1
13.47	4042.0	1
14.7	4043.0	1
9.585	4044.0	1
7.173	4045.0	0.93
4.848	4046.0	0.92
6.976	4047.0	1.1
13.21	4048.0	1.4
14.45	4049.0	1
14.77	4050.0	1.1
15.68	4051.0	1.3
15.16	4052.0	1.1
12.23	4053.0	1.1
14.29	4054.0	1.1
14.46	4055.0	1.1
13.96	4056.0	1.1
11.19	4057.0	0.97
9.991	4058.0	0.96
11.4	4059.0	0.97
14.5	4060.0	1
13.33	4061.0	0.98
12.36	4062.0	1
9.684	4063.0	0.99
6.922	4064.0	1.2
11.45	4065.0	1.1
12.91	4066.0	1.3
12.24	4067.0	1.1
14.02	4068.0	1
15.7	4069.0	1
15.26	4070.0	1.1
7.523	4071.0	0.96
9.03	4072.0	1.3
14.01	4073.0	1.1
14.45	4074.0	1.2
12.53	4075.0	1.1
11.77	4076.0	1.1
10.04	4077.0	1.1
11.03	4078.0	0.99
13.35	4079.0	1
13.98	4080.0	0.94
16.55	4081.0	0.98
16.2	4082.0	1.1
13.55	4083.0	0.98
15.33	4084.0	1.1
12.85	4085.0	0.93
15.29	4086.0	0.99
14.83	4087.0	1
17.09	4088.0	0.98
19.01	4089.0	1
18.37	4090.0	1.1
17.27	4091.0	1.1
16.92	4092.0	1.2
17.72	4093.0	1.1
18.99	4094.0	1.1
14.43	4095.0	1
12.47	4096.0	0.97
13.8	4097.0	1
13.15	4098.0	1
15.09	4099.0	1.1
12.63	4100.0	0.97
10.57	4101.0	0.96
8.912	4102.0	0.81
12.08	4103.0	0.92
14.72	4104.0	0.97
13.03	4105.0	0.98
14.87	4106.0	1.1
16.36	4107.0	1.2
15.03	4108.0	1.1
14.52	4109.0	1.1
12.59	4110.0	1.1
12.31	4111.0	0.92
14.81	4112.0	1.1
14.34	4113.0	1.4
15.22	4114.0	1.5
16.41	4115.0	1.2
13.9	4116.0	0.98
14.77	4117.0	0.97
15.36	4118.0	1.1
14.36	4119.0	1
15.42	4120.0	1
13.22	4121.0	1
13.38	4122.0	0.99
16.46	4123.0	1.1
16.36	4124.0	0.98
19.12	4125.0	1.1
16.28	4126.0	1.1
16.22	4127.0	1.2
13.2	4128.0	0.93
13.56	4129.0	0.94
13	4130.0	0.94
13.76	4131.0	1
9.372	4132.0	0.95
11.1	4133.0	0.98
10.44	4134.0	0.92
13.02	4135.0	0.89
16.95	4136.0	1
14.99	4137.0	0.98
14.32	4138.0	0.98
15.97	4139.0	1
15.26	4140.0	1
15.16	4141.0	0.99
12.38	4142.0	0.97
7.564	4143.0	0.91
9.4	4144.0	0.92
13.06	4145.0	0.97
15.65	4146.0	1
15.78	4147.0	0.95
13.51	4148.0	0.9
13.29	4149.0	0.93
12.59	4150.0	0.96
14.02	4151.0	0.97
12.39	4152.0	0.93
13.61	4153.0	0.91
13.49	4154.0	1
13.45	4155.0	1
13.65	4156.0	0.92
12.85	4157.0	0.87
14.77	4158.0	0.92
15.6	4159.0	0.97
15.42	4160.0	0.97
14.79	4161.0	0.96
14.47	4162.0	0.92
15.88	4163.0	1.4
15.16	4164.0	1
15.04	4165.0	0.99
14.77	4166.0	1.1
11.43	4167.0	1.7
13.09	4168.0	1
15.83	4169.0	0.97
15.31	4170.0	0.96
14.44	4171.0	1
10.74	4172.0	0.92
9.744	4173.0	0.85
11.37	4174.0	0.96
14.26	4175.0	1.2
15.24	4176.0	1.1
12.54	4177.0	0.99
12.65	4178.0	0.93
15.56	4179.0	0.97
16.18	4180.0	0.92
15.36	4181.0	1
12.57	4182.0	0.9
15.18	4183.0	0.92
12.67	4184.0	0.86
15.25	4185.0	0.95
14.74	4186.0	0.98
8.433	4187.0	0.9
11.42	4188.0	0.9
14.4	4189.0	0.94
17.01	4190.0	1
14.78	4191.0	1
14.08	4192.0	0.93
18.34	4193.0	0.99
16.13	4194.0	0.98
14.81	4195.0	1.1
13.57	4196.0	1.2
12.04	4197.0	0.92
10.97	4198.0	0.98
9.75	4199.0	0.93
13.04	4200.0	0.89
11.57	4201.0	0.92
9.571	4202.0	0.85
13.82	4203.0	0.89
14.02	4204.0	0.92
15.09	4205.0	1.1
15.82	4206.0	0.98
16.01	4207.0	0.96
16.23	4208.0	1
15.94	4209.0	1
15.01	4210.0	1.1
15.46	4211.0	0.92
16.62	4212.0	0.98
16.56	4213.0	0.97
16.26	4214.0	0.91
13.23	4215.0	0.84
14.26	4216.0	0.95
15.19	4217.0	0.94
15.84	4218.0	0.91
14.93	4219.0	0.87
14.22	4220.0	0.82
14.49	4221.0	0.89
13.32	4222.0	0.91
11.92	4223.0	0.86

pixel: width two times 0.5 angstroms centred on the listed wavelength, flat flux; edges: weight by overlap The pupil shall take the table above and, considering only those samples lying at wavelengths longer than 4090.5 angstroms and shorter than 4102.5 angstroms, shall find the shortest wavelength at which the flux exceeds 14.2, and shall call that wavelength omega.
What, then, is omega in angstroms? 4091.0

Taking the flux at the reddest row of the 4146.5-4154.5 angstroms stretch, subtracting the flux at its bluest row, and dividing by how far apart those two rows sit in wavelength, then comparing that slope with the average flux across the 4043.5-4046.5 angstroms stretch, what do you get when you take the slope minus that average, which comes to -7.5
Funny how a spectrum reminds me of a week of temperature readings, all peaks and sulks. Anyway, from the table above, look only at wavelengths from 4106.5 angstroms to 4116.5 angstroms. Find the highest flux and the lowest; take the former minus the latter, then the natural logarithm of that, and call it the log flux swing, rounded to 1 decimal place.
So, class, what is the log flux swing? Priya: 1.4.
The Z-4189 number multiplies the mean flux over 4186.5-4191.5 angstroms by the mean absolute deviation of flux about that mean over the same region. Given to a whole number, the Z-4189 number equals 35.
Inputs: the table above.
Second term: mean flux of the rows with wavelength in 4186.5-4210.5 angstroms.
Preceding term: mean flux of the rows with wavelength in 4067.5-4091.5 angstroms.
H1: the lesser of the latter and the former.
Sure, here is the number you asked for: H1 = 13.8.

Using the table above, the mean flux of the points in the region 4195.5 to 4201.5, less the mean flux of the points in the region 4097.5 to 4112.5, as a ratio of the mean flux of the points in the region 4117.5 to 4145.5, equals -0.11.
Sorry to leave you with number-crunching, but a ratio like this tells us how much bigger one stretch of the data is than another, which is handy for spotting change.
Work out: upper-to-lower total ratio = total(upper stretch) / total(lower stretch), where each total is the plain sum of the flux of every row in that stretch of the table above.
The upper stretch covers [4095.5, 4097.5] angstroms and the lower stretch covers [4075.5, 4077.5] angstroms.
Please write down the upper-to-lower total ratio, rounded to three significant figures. 1.20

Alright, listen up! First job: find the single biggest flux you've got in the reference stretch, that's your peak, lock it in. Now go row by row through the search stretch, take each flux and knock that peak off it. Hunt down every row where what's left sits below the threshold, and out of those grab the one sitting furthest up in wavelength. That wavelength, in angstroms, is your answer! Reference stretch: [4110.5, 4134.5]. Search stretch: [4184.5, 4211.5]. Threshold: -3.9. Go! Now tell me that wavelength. 4210.0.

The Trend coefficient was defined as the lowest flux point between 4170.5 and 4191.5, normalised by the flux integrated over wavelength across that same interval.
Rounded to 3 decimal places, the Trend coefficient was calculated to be 0.030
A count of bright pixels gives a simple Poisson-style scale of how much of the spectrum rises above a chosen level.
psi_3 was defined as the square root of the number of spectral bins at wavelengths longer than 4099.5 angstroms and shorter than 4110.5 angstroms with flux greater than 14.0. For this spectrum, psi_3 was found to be 2.2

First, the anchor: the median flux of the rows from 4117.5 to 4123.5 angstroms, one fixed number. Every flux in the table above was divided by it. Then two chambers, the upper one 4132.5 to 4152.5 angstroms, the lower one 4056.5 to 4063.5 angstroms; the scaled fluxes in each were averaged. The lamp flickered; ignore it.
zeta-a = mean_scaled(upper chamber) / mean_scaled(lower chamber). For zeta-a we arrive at 1.13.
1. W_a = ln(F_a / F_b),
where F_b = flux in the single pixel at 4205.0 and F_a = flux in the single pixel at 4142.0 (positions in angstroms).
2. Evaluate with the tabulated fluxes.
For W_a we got -0.20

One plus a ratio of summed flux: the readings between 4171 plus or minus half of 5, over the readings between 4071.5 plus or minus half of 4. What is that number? 2.4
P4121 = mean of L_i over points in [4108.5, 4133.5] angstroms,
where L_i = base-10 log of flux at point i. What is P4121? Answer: 1.15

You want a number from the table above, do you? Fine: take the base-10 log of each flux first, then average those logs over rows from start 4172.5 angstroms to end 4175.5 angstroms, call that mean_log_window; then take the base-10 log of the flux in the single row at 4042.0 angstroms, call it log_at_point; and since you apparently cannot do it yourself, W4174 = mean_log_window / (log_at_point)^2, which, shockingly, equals 0.84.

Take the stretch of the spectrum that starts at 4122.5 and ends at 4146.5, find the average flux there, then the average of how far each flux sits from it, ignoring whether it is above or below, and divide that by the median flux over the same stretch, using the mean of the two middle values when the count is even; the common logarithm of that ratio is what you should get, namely -0.80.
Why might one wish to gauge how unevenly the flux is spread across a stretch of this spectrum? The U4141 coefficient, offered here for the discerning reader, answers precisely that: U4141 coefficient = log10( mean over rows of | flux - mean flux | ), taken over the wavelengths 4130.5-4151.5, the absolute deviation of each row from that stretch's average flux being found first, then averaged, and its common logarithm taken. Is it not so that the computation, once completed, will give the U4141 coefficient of 0.28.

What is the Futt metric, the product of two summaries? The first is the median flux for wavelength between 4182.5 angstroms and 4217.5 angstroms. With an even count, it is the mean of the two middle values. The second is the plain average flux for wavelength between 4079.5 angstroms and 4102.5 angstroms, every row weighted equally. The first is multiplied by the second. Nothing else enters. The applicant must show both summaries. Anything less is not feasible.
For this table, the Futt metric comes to 222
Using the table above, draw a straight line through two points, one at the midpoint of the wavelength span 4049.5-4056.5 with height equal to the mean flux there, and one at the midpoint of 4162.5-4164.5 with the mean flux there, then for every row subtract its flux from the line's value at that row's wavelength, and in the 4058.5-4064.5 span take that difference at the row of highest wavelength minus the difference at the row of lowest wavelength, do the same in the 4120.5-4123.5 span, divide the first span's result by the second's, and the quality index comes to -1.4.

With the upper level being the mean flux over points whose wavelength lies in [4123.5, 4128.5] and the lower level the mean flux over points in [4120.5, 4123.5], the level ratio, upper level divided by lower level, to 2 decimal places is 1.13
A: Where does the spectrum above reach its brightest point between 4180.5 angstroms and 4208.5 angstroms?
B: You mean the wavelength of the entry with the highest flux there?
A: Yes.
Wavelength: 4193.0 angstroms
